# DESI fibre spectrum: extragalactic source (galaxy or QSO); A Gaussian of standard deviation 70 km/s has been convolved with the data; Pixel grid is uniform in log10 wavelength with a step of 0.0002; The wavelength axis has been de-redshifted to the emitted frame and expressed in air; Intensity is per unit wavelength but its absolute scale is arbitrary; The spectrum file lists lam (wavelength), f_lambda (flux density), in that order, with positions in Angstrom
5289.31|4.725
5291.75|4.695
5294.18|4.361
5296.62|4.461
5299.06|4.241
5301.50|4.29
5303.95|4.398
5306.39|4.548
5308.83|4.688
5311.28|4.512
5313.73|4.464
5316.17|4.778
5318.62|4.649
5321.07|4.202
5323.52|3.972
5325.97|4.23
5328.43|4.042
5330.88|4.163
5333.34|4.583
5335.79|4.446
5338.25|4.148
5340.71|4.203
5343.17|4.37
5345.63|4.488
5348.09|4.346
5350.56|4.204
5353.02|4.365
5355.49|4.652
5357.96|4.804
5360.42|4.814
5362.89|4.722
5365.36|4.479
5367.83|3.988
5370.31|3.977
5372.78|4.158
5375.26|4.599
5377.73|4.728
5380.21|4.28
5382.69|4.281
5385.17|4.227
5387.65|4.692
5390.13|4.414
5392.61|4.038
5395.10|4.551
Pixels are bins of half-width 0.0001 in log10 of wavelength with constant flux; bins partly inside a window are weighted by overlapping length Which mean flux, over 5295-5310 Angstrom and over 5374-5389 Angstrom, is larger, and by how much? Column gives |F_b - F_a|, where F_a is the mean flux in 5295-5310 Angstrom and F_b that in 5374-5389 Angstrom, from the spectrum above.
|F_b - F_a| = 0.03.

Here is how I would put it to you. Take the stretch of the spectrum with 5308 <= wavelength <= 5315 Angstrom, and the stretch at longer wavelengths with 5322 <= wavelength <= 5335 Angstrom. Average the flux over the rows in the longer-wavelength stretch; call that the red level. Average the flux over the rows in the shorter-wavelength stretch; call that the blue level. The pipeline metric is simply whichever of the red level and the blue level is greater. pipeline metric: 4.55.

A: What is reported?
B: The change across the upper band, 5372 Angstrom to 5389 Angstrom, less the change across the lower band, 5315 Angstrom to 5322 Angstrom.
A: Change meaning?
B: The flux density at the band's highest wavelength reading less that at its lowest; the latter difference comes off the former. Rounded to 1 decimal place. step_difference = 1.1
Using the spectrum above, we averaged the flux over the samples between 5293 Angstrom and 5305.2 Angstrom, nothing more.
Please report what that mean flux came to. 4.35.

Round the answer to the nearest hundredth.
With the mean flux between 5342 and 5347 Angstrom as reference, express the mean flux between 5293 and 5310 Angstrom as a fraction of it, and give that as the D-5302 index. 1.00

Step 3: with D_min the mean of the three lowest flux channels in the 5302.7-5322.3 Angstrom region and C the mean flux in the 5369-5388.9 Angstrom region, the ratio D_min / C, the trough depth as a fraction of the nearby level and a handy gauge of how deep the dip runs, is 1.00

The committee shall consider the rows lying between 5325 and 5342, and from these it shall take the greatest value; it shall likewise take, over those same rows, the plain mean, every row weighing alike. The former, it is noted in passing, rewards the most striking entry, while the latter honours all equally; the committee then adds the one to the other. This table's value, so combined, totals 8.84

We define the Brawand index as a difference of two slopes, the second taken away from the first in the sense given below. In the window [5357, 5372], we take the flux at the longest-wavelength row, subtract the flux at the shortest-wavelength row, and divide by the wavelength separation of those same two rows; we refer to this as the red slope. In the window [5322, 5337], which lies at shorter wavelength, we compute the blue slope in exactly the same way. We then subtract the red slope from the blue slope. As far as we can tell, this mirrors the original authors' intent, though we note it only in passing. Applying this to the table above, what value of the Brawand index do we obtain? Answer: 0.11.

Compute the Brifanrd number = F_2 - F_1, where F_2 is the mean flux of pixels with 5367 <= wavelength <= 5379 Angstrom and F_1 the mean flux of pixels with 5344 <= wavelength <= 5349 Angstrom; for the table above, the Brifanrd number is -0.1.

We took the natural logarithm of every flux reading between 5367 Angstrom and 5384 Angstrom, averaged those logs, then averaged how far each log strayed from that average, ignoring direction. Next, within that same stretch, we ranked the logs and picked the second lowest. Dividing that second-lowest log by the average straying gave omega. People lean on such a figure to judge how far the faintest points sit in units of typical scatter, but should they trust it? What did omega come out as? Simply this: 28.1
